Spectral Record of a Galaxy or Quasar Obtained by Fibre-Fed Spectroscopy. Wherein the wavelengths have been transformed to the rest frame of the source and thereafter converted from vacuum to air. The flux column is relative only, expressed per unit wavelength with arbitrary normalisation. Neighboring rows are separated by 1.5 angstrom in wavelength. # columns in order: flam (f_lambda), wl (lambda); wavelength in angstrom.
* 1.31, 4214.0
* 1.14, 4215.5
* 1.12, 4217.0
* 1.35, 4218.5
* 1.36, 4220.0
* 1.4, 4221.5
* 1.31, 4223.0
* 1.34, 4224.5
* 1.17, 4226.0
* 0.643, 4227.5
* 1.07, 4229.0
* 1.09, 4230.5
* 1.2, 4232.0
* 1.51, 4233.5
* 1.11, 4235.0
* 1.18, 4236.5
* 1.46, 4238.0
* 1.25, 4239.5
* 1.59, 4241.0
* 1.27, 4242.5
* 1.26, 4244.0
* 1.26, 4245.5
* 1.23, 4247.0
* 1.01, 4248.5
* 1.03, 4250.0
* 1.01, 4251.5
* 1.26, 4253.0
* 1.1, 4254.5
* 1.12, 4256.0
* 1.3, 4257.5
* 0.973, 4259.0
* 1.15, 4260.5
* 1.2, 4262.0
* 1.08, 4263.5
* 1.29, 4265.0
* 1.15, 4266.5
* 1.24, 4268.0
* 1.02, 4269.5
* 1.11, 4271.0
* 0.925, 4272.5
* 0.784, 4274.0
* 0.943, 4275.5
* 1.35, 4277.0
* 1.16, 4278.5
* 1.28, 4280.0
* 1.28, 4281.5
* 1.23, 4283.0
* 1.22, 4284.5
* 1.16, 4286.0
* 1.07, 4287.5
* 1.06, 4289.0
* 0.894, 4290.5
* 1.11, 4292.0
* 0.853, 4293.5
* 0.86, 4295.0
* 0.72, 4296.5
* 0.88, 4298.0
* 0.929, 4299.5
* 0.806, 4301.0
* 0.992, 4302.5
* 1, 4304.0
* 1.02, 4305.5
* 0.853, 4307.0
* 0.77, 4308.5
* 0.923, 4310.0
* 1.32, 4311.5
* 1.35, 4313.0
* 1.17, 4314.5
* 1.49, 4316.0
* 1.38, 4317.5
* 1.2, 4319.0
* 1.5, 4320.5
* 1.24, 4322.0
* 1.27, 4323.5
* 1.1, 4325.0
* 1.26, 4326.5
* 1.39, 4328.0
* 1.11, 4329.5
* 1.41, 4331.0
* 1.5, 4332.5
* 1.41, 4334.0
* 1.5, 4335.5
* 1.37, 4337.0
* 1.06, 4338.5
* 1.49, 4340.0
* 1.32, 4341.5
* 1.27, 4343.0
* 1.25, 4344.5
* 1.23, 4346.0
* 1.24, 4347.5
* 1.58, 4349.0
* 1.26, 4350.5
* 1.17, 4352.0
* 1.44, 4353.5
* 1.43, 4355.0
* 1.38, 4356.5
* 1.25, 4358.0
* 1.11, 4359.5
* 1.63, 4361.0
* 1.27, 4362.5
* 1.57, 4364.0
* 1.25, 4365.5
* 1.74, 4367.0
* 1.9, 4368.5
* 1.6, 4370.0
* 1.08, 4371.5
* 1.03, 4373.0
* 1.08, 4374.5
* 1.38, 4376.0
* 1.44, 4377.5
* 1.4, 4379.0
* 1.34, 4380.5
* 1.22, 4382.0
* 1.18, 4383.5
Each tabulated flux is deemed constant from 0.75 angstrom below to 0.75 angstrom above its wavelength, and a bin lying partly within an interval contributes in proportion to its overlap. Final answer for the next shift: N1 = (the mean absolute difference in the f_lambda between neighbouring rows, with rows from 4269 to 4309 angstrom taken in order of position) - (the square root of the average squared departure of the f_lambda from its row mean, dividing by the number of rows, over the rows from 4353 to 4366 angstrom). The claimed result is -0.04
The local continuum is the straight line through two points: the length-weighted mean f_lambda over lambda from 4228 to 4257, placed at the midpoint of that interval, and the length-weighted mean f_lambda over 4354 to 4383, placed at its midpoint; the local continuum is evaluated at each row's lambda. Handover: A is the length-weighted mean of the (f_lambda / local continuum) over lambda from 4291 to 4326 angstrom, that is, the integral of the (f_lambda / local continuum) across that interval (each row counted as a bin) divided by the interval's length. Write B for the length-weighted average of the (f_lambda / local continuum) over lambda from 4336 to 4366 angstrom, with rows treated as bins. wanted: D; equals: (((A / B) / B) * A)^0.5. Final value 0.84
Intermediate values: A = 0.83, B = 0.986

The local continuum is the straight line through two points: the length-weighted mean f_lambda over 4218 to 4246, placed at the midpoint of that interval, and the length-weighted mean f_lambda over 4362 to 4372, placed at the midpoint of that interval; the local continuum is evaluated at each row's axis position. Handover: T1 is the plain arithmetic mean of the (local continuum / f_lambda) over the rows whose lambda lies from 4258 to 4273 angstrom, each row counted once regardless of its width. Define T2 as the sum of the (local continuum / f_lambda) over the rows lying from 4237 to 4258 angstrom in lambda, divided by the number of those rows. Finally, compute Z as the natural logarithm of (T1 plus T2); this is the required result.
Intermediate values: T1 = 1.19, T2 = 1.06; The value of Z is 0.81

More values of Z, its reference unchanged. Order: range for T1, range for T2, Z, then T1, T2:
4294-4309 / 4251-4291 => 1.02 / 1.58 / 1.20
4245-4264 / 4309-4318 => 0.83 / 1.15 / 1.13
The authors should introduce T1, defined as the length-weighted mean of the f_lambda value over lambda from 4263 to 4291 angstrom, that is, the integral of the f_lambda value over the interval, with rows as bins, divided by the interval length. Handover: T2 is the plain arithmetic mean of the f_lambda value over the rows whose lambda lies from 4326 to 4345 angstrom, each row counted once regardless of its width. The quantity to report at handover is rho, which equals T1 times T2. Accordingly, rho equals 1.49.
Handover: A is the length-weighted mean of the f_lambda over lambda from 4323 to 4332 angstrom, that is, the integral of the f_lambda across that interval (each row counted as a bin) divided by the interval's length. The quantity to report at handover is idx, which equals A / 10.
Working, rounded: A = 1.26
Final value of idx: 0.126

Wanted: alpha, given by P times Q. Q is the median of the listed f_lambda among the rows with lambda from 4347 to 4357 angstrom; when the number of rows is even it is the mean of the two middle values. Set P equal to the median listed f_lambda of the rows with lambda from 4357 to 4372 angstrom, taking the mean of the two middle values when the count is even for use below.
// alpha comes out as 1.96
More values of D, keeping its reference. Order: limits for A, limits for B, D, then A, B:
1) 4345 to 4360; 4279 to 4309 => 1.23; 0.97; 0.788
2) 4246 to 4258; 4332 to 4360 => 0.94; 0.93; 0.991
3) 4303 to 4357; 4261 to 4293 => 1.07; 0.96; 0.894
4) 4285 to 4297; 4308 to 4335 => 0.79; 0.77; 0.971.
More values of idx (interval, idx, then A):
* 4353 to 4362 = 0.137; 1.37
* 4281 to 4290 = 0.116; 1.16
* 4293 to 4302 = 0.085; 0.85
